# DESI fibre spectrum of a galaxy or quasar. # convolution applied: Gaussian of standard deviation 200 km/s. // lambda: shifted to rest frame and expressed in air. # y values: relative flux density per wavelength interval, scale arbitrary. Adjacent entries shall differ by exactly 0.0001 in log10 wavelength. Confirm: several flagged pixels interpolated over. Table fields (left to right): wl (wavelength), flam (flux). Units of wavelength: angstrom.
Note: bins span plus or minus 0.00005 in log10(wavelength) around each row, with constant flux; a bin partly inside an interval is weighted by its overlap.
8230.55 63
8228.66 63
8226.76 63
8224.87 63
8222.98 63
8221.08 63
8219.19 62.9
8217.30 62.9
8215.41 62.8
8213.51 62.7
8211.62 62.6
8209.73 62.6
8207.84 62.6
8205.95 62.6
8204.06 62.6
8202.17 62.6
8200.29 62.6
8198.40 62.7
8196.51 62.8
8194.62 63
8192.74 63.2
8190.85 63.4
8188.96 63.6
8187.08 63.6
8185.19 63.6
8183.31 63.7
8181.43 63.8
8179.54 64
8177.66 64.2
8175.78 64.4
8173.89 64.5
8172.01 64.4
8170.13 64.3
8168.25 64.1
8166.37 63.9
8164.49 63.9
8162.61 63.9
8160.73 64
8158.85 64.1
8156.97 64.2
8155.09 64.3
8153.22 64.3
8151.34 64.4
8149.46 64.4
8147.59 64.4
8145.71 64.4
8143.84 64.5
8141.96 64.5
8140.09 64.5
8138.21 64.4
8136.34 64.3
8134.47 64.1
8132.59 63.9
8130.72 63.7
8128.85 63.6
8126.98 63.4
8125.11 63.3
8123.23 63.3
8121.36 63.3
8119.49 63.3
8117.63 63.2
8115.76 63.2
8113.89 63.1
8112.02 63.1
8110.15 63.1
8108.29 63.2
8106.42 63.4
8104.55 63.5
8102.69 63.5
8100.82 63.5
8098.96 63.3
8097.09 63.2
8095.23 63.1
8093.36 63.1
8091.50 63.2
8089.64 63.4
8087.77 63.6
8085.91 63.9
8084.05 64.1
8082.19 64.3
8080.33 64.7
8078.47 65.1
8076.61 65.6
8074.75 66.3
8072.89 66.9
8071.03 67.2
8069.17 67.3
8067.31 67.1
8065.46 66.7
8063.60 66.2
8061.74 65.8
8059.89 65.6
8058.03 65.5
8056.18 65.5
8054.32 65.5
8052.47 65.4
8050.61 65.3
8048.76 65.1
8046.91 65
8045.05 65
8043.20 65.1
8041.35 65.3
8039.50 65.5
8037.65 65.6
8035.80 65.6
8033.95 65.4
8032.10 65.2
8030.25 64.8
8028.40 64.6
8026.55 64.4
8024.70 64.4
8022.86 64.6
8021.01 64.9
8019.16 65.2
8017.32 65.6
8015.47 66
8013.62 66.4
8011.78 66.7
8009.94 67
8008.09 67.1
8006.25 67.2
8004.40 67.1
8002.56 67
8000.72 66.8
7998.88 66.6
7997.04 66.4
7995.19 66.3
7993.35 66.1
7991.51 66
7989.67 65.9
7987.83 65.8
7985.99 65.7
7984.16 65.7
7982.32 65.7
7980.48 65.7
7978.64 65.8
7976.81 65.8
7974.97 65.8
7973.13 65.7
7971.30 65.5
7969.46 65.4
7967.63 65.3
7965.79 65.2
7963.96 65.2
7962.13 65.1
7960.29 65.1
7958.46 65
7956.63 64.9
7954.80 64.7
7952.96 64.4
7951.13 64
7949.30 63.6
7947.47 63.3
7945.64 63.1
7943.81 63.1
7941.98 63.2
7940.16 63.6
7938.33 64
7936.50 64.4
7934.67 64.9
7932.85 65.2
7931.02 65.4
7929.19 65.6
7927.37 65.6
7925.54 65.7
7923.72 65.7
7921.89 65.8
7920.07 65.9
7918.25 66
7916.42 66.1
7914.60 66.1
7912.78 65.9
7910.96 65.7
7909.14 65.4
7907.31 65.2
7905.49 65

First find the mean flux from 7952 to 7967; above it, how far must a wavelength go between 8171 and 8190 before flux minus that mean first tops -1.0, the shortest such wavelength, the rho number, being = 8172.01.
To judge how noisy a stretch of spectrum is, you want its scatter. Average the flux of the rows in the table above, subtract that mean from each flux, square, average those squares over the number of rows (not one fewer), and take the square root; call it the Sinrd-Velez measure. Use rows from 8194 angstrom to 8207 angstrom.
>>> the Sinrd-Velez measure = 0.1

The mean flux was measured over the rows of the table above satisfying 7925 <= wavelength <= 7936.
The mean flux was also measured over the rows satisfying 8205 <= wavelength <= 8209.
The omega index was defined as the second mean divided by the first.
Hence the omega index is 0.96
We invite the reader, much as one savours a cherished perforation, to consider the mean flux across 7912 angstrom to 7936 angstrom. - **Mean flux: 65.7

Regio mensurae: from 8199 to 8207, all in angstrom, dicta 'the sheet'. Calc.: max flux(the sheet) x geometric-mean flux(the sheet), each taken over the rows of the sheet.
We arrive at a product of 3919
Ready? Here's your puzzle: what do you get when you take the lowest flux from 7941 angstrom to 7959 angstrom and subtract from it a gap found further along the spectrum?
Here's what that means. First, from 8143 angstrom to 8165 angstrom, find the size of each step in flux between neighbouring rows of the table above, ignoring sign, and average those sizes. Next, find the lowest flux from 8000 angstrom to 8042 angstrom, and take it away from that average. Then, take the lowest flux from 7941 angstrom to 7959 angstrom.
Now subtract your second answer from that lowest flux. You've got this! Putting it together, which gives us 127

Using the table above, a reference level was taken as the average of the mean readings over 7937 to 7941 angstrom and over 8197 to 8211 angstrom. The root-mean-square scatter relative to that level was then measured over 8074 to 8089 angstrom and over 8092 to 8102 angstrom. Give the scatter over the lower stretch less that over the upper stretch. 1.6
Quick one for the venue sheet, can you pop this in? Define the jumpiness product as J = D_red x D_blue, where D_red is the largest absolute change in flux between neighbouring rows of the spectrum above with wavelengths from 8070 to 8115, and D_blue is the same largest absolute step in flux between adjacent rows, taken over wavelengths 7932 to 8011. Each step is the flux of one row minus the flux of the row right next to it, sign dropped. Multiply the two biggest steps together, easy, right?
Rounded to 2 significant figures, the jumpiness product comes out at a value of 0.35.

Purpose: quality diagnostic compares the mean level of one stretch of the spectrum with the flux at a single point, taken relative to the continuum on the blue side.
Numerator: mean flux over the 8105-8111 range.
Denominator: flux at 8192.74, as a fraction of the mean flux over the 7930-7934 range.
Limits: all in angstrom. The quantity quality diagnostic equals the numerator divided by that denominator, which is 65.3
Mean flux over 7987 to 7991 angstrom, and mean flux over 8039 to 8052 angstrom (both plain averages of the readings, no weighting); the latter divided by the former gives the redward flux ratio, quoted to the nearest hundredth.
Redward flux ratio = 0.99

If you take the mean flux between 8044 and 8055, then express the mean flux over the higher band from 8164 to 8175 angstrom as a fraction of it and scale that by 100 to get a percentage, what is 98.4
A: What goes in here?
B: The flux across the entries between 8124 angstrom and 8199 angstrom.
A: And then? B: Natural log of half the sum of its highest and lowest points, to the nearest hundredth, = 4.15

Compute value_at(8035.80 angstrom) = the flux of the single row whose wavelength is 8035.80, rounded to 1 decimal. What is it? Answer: 65.6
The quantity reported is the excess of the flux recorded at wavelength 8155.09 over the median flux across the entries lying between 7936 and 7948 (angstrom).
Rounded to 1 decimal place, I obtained 1.0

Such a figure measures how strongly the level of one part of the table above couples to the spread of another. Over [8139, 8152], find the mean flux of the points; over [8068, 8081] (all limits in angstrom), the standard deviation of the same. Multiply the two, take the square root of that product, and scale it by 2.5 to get 20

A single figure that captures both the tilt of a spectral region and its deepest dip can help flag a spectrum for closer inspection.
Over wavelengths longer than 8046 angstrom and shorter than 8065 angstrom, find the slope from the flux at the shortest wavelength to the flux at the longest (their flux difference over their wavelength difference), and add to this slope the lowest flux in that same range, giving 65.1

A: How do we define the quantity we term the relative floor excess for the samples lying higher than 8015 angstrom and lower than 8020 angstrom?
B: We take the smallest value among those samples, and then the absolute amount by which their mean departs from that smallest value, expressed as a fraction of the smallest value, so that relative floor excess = 0.0061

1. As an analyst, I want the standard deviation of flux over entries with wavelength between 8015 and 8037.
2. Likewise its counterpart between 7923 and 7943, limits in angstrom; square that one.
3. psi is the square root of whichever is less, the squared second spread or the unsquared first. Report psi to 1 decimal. 0.7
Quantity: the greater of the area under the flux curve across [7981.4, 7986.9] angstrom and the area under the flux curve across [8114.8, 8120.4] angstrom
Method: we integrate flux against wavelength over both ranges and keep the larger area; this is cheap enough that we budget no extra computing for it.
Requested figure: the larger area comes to 362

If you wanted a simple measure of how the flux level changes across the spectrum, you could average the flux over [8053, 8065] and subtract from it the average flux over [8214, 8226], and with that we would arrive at 2.8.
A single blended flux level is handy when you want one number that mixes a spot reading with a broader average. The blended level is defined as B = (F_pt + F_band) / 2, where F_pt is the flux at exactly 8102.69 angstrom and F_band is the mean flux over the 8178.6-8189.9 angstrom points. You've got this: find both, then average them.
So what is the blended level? 63.6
